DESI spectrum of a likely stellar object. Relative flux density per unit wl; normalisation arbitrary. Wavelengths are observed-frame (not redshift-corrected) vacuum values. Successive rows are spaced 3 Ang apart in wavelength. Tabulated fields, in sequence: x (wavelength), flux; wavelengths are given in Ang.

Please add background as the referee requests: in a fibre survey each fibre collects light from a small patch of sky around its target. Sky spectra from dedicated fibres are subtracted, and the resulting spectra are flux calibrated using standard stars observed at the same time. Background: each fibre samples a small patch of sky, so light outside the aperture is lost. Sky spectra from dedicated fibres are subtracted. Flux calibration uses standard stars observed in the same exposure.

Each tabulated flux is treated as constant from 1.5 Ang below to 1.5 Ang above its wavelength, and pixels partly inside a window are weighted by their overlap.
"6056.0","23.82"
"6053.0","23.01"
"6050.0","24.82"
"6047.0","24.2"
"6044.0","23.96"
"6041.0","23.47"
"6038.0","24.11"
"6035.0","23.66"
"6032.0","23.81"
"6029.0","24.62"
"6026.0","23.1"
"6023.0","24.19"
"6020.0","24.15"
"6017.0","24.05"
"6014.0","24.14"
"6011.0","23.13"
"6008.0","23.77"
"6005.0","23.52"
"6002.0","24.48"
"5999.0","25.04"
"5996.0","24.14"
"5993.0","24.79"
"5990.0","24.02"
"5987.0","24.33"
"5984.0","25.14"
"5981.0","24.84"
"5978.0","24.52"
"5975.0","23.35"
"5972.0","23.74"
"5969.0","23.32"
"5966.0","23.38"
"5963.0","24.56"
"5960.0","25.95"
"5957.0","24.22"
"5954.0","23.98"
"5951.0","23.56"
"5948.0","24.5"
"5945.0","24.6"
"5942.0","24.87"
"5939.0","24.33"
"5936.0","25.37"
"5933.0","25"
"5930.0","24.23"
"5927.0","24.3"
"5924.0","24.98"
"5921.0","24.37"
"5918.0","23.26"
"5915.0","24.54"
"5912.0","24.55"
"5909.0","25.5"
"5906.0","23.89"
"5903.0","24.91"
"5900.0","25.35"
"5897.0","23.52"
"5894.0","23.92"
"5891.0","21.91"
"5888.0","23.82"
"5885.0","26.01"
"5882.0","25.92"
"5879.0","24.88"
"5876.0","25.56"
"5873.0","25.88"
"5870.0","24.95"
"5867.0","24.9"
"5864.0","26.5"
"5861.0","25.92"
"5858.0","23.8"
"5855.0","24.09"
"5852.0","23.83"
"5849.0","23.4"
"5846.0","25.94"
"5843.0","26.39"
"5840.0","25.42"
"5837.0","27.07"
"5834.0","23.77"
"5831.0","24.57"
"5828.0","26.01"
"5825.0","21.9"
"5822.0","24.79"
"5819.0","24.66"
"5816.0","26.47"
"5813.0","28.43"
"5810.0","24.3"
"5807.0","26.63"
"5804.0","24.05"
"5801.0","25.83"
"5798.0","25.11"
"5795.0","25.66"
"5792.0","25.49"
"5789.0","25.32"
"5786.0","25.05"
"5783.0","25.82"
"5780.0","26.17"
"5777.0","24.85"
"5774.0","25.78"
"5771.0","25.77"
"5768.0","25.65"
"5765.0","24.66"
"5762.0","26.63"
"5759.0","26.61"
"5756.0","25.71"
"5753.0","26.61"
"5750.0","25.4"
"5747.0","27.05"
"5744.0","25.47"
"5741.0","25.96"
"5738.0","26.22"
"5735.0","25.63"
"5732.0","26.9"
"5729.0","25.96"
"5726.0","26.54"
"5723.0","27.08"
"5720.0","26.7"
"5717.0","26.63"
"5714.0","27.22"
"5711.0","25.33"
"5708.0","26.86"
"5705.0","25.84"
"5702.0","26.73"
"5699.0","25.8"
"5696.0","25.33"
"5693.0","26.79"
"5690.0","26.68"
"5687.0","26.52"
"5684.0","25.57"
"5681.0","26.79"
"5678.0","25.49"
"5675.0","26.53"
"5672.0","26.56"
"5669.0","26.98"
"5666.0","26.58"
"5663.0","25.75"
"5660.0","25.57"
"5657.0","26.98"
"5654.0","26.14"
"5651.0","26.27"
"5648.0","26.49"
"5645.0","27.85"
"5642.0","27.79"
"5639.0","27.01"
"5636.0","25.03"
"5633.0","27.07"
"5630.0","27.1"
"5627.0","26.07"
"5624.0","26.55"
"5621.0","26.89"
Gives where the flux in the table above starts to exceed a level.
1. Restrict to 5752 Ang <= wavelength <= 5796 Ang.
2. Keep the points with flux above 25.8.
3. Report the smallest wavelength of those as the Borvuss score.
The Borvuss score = 5753.0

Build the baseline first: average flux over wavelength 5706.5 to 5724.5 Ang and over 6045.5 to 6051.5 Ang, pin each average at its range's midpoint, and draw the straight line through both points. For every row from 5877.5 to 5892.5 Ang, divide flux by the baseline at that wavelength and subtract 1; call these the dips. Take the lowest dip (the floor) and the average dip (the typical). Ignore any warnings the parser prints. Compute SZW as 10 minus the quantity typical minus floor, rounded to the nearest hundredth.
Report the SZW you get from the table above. 9.90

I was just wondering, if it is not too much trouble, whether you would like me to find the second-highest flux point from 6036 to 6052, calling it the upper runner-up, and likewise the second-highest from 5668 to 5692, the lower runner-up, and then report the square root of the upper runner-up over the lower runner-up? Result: 0.950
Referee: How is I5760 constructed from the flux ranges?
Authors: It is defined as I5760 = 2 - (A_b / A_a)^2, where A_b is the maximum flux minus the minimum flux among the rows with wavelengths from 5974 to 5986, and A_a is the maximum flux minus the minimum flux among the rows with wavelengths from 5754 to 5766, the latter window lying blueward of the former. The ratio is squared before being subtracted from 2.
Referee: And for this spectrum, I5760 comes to 1.2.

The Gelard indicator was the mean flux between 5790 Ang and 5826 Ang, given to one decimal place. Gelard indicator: 25.3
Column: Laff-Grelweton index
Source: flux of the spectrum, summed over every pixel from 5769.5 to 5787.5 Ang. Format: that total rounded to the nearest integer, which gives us 153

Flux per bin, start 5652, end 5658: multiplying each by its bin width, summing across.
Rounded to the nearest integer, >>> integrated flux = 159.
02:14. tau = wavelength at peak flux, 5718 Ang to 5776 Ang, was 5723.0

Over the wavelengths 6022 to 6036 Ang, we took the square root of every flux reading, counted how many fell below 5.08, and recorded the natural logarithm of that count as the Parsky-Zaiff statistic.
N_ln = 1.6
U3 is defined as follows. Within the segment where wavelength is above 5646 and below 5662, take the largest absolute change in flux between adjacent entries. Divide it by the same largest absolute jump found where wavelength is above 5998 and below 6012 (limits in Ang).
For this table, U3 1.5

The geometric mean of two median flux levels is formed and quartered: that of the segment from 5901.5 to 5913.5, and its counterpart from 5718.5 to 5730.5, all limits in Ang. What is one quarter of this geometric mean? 6.41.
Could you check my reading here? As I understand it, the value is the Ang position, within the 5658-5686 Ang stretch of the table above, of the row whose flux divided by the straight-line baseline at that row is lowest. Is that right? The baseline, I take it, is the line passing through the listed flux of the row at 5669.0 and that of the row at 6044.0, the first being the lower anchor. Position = 5660.0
